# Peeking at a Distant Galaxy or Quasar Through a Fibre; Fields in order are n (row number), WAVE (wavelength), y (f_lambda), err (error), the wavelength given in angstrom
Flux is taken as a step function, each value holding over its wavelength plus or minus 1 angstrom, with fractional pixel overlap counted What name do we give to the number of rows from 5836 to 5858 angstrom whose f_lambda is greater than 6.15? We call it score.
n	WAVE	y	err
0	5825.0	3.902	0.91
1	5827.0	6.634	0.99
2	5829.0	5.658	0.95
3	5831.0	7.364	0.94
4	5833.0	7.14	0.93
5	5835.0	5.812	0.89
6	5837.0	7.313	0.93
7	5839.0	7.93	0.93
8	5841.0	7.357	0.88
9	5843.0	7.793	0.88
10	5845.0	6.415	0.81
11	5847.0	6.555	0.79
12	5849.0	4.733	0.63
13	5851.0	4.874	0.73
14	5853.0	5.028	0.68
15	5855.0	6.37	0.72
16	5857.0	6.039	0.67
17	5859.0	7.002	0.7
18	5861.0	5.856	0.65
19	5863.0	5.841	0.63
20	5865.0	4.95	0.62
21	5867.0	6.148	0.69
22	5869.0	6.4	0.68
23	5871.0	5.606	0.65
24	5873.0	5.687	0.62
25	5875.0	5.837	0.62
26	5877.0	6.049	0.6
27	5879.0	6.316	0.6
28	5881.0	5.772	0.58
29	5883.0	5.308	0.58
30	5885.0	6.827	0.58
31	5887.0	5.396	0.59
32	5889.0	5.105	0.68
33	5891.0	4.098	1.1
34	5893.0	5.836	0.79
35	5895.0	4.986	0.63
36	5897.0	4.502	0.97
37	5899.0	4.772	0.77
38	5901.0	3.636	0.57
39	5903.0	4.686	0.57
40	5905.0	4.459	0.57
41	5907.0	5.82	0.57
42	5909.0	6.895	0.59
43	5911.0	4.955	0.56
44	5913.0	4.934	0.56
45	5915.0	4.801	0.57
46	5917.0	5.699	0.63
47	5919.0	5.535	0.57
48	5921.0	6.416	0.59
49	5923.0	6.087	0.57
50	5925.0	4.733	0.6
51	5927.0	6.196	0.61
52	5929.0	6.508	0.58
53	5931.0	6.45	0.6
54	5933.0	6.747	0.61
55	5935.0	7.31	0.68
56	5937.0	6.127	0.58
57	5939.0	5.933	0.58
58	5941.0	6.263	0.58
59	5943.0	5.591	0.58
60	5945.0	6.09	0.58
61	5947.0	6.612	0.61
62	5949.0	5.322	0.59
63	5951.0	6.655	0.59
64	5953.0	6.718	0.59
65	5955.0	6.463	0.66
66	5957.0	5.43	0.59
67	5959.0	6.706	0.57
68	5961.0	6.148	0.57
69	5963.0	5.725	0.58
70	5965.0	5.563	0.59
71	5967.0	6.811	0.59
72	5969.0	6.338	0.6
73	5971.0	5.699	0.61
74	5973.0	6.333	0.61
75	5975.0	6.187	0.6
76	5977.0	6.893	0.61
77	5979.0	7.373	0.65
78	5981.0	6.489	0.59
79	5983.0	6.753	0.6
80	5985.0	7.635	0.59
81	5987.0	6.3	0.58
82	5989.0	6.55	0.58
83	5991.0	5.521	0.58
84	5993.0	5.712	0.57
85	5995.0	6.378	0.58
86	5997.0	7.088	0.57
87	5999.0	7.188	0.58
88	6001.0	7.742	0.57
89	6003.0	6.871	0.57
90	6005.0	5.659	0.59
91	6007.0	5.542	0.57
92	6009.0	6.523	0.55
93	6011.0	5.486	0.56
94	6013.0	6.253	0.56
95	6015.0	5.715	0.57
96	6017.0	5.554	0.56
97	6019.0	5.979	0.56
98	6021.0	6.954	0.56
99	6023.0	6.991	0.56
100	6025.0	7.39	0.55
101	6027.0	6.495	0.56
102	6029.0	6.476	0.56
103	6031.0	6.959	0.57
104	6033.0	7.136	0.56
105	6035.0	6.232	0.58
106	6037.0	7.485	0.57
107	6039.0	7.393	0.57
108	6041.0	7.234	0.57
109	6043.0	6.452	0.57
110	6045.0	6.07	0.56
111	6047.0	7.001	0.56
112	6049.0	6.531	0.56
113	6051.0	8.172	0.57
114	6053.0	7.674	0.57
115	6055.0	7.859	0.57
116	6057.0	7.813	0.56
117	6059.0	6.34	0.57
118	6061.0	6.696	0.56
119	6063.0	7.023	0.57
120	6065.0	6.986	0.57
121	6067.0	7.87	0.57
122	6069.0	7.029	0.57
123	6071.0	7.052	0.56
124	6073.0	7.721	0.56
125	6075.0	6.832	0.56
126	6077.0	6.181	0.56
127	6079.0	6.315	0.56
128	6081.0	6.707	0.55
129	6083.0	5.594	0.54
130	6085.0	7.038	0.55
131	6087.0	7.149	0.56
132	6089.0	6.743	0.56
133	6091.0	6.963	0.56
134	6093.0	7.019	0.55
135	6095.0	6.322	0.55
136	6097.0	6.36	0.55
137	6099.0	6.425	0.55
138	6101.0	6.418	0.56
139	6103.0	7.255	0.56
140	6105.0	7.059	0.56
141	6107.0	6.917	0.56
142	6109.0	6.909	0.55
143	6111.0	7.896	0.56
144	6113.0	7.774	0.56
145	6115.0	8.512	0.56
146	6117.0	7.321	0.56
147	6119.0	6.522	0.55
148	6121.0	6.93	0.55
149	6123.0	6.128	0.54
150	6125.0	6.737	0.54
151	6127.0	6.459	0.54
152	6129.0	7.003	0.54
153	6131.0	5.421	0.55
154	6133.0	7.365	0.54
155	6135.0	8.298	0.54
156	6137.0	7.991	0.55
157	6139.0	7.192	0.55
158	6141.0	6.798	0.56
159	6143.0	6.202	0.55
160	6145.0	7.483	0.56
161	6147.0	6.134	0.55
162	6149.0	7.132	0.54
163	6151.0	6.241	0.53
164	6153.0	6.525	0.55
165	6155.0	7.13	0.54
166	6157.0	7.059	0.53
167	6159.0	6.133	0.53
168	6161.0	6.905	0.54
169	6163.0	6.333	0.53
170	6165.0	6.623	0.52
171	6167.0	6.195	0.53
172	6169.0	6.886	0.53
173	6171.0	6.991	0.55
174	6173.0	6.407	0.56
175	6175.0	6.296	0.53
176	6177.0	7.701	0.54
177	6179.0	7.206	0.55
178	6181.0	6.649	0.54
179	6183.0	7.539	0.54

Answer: 7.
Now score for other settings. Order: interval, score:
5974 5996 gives 9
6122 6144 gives 9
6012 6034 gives 8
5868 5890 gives 3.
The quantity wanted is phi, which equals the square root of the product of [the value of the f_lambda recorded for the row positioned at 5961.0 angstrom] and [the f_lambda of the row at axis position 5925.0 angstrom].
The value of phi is 5.4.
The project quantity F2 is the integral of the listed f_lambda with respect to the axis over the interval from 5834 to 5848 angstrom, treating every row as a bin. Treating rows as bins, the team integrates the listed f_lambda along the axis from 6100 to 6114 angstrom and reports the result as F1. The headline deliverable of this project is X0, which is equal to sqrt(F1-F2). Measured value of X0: 1.5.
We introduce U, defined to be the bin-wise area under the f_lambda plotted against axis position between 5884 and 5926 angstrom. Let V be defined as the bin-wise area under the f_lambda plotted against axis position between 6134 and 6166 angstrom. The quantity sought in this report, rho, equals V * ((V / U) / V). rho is 1.0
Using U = 220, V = 220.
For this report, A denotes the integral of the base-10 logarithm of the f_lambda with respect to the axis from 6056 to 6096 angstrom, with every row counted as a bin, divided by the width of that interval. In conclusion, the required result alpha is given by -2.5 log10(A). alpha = 0.20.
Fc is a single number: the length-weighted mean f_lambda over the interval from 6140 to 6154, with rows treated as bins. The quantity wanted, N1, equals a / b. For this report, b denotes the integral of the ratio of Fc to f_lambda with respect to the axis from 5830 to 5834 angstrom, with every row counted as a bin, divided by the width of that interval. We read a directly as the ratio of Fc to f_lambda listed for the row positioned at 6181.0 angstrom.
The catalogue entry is 1.09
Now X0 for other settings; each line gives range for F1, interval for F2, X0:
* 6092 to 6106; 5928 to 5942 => 1.7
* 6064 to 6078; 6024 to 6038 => 1.7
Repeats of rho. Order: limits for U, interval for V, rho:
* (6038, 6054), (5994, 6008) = 0.8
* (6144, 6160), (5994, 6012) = 1.1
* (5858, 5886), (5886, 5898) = 0.4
